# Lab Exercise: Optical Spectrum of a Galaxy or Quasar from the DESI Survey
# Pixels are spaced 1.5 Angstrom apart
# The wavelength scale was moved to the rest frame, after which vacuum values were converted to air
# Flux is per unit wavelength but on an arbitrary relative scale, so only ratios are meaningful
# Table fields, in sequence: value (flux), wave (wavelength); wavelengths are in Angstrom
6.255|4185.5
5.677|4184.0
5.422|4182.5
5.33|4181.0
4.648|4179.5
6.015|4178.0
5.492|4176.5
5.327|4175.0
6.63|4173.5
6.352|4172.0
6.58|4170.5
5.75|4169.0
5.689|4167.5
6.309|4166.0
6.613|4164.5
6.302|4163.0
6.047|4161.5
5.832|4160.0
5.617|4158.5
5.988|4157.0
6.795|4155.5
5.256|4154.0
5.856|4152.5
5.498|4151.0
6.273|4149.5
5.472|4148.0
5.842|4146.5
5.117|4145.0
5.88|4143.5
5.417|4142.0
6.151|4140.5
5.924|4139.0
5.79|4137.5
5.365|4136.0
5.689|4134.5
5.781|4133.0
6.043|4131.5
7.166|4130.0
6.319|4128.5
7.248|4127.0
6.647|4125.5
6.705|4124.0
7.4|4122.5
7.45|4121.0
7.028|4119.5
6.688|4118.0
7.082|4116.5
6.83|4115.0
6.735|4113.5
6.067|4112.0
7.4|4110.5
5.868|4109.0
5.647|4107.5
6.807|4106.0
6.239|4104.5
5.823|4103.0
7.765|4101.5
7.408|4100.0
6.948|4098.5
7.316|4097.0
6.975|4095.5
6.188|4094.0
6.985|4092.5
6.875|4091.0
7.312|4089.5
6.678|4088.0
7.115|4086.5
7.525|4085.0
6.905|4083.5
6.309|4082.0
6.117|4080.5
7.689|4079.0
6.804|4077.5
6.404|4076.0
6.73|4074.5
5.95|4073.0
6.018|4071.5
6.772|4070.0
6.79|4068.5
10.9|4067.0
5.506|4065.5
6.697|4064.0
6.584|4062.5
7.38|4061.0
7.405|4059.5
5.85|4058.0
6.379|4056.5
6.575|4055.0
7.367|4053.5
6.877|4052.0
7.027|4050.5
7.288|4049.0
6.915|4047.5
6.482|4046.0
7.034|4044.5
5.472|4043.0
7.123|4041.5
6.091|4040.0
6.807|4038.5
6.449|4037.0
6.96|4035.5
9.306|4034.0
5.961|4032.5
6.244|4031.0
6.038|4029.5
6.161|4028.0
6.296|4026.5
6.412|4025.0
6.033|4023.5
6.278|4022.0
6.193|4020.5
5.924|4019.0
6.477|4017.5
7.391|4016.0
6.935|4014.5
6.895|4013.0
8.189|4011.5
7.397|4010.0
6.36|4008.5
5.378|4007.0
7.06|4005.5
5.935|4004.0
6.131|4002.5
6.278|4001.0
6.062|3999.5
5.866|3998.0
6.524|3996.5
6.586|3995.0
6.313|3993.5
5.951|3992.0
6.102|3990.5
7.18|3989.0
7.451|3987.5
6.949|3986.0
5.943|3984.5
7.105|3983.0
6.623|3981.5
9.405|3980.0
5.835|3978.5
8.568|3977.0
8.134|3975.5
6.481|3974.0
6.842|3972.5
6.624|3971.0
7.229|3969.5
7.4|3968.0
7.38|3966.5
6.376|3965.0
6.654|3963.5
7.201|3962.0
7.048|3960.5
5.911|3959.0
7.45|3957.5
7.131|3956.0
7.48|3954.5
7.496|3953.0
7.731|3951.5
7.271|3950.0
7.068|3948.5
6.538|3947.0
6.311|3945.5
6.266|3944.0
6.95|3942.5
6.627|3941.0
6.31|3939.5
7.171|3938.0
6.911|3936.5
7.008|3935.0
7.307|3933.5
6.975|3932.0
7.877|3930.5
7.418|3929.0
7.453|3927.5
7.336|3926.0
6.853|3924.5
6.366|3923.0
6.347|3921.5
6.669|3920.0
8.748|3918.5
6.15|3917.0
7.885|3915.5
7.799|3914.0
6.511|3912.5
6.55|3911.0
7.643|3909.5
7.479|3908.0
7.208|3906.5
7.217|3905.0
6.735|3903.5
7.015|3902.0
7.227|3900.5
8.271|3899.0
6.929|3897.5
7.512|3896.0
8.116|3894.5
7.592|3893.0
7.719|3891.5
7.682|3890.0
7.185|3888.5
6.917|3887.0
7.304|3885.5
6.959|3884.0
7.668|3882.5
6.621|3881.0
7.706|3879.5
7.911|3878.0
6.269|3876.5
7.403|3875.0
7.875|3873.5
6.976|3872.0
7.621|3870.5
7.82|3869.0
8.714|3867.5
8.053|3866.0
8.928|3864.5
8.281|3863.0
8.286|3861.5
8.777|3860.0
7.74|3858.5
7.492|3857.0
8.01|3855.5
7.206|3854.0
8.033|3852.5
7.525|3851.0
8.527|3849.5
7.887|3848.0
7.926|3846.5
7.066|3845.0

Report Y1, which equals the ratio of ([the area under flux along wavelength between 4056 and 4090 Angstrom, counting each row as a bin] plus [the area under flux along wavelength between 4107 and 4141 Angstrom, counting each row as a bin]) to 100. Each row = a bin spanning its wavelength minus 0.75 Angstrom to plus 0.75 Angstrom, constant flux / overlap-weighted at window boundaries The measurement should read 4.5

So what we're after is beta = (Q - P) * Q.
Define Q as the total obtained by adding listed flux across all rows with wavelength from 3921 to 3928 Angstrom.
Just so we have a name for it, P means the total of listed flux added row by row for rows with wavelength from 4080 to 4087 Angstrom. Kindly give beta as 13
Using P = 34.0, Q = 34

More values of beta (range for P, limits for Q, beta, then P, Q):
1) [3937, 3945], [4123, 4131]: 26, 33.3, 34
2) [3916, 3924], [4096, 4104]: 35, 34.3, 35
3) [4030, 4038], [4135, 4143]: -180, 34.9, 29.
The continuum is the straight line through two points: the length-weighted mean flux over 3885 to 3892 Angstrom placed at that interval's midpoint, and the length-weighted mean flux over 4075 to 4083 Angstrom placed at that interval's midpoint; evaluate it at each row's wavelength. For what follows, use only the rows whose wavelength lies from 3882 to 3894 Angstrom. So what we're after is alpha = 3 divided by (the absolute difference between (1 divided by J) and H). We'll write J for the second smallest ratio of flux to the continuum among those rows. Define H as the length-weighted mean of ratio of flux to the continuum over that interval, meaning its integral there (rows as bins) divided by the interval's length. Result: 56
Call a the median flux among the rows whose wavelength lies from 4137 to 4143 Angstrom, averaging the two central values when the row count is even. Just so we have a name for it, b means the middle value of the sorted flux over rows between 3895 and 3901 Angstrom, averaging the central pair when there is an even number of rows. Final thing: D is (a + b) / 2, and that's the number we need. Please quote 6.61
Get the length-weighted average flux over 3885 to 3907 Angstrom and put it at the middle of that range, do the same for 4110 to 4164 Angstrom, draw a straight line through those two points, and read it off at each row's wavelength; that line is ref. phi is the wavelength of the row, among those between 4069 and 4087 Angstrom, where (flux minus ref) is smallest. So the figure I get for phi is 4073.0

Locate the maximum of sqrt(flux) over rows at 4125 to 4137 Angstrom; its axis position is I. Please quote 4127.0 Angstrom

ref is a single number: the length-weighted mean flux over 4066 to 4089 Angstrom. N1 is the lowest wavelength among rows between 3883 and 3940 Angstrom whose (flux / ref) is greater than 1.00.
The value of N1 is 3885.5 Angstrom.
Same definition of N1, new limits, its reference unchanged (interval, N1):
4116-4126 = 4116.5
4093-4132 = 4095.5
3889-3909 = 3890.0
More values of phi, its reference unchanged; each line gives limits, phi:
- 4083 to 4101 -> 4094.0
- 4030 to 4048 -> 4043.0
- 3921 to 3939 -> 3921.5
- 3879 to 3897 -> 3881.0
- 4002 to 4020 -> 4007.0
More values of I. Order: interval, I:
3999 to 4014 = 4011.5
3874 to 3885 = 3878.0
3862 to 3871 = 3864.5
